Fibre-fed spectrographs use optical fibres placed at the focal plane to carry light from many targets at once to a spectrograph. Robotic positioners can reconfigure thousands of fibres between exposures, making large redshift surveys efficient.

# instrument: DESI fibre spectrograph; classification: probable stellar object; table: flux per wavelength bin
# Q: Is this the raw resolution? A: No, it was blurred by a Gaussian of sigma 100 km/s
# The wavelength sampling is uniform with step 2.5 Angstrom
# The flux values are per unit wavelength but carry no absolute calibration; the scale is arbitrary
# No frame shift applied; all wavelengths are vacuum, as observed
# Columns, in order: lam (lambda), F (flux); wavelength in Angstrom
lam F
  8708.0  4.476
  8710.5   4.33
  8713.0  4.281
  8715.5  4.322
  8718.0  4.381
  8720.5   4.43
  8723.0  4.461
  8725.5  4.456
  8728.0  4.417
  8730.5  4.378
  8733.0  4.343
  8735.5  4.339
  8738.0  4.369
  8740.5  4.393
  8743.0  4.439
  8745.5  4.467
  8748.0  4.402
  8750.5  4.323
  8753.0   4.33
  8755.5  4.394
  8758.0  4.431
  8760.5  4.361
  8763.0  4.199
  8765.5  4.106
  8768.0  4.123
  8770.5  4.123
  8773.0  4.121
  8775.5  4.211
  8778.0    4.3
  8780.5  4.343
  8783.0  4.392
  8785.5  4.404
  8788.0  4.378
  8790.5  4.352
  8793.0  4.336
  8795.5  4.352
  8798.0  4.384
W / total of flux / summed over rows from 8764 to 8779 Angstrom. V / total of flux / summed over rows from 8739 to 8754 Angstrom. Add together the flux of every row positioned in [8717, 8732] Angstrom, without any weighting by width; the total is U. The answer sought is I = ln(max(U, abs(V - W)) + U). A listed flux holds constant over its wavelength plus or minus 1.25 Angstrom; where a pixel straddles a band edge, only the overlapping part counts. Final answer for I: 3.97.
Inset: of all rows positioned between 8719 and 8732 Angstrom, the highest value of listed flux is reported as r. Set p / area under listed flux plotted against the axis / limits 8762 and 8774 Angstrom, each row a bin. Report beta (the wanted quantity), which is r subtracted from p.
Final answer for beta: 45.1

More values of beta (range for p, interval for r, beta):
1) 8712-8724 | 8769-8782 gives 48.2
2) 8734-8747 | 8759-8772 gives 52.8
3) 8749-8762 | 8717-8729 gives 52.3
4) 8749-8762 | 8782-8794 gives 52.3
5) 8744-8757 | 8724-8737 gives 52.6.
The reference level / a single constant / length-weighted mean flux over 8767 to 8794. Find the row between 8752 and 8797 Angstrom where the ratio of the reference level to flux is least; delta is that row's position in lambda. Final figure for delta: 8758.0 Angstrom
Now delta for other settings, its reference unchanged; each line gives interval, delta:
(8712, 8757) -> 8745.5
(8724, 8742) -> 8725.5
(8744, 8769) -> 8745.5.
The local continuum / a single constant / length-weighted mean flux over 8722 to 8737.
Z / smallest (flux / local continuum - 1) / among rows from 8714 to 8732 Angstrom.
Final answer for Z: -0.017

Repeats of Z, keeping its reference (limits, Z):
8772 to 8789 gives -0.063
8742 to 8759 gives -0.017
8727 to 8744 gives -0.013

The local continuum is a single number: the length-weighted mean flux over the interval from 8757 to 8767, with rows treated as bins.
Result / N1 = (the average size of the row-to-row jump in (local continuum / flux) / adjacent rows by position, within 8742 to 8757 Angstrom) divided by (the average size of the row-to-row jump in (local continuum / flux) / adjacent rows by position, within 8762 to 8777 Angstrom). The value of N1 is 1.1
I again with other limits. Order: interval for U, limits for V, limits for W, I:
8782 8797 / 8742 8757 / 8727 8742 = 3.96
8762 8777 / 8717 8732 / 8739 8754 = 3.91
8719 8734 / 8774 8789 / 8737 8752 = 3.97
